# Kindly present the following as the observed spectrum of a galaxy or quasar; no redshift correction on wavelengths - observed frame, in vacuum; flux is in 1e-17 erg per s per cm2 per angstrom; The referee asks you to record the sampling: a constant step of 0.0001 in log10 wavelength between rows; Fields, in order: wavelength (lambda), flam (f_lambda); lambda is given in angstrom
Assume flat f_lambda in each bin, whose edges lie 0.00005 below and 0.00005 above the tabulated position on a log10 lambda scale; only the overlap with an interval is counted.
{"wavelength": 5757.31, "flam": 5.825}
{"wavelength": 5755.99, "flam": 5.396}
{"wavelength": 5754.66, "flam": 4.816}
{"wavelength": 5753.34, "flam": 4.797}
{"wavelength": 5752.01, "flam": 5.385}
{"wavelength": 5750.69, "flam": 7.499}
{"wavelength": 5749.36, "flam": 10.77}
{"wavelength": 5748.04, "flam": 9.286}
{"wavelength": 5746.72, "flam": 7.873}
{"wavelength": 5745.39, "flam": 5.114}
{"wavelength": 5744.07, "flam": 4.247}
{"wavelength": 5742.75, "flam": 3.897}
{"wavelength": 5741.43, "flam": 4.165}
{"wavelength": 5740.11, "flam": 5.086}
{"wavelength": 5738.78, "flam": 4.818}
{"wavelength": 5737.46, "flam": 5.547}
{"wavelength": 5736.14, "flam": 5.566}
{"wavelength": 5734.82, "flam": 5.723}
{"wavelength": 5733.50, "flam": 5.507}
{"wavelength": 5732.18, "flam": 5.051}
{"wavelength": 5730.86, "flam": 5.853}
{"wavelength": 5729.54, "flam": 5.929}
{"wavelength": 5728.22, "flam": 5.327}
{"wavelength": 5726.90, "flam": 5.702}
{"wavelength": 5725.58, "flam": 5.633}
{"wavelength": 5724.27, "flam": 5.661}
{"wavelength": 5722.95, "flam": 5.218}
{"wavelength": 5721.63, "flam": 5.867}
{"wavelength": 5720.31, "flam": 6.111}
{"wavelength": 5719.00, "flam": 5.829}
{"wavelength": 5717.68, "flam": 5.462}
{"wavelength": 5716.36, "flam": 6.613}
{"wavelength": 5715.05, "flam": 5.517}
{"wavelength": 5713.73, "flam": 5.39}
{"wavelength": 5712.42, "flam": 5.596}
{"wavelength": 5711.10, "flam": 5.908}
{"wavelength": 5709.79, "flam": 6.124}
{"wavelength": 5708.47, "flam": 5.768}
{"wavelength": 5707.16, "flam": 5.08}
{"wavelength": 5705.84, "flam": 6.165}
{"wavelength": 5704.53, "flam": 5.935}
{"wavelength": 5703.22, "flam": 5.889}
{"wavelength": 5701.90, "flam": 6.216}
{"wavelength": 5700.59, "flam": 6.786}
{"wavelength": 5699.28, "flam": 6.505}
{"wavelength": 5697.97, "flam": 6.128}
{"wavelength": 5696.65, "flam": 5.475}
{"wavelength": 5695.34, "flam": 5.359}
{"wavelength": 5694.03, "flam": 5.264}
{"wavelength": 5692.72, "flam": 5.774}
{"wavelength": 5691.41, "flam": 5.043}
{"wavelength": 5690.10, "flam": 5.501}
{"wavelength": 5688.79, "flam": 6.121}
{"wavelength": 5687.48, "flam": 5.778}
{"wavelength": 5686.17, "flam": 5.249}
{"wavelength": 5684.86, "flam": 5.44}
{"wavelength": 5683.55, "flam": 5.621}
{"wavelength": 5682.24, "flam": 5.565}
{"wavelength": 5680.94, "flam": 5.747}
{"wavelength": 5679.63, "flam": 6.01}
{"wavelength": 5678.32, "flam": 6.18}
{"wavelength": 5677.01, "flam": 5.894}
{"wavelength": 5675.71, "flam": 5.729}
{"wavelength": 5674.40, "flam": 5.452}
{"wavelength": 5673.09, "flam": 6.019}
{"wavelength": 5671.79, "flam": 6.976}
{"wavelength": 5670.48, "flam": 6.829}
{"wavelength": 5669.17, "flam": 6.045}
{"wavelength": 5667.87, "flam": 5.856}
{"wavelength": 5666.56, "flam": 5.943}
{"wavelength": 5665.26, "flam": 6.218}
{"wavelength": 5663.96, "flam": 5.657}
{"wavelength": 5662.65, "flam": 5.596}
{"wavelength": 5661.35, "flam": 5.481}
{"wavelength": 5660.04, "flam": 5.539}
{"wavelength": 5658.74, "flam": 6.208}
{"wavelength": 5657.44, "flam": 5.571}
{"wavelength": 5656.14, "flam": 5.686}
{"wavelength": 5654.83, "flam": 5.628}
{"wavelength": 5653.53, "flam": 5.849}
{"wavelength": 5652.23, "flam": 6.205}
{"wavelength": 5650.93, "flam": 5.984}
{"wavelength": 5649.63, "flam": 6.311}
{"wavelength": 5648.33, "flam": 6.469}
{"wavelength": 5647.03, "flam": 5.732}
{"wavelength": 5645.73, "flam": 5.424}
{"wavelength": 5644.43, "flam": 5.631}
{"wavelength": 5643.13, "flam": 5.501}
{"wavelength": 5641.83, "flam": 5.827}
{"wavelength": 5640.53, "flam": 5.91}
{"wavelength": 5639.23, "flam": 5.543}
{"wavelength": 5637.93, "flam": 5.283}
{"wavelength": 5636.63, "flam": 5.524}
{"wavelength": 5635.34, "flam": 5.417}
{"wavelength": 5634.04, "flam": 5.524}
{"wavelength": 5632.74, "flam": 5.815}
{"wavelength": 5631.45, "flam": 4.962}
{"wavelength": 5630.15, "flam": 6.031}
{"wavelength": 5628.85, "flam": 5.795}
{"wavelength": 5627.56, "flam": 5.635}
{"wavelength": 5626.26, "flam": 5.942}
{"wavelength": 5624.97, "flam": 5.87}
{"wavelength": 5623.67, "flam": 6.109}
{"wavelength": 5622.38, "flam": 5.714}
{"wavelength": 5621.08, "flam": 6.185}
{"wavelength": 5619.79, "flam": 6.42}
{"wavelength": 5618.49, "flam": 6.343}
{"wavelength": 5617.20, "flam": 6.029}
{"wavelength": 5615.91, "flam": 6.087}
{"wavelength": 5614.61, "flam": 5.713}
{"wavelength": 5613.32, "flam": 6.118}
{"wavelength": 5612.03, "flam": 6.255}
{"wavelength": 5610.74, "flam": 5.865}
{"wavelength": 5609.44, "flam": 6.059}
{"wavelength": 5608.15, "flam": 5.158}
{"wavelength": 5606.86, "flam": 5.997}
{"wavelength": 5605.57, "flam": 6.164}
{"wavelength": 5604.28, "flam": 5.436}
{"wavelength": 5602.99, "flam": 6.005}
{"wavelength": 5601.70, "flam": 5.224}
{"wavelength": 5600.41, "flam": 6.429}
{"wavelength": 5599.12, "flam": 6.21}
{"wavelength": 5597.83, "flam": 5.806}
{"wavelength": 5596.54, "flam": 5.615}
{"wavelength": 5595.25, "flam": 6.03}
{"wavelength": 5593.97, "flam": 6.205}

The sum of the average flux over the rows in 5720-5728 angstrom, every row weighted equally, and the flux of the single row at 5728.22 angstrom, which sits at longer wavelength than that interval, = 11.0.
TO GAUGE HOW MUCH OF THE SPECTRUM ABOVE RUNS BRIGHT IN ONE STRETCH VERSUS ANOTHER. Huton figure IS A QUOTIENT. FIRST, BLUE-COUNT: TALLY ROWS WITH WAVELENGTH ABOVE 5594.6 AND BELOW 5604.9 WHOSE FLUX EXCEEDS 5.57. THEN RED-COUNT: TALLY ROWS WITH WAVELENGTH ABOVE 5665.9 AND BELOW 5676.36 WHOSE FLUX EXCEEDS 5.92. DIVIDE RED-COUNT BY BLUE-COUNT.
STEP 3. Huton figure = 0.83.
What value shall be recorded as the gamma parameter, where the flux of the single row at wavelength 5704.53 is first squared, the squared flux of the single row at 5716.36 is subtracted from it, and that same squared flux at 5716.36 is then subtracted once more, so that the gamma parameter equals -52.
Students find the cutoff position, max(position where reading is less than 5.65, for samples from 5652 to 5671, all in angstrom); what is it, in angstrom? 5662.65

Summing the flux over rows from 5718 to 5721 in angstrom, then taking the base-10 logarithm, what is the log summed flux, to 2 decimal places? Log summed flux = 1.08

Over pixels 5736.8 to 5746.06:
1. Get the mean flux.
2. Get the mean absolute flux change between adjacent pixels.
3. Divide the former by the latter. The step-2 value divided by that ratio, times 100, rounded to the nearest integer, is 7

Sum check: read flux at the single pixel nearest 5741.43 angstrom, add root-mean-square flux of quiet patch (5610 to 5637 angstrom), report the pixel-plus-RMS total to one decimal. 10.0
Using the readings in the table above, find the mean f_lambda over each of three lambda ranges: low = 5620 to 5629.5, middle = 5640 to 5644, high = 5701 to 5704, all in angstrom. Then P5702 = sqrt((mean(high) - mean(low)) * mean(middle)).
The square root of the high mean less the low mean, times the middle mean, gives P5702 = 1.0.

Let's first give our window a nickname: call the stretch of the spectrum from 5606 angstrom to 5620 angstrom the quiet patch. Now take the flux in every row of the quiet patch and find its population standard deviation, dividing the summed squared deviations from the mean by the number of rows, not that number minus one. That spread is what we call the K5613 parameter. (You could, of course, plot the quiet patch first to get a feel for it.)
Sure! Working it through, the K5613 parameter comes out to 0.33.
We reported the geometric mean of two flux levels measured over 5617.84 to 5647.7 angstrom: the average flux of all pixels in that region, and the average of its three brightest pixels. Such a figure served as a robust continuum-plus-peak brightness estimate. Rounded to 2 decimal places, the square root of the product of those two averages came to 6.02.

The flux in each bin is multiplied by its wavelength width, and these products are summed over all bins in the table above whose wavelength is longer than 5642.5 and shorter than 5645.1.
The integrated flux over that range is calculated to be 14.5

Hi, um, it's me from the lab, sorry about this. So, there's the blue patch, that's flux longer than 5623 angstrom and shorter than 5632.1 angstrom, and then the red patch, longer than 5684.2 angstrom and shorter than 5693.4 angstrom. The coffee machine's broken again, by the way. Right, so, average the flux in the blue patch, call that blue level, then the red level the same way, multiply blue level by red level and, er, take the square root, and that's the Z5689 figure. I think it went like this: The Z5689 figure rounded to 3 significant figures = 5.66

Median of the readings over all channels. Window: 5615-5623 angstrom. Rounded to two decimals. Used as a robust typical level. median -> 6.14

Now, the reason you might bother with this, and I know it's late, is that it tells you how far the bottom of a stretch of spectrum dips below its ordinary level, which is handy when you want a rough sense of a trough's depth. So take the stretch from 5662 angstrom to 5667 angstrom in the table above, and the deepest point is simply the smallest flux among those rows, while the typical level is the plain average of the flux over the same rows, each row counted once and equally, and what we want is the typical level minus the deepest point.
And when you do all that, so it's 0.26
